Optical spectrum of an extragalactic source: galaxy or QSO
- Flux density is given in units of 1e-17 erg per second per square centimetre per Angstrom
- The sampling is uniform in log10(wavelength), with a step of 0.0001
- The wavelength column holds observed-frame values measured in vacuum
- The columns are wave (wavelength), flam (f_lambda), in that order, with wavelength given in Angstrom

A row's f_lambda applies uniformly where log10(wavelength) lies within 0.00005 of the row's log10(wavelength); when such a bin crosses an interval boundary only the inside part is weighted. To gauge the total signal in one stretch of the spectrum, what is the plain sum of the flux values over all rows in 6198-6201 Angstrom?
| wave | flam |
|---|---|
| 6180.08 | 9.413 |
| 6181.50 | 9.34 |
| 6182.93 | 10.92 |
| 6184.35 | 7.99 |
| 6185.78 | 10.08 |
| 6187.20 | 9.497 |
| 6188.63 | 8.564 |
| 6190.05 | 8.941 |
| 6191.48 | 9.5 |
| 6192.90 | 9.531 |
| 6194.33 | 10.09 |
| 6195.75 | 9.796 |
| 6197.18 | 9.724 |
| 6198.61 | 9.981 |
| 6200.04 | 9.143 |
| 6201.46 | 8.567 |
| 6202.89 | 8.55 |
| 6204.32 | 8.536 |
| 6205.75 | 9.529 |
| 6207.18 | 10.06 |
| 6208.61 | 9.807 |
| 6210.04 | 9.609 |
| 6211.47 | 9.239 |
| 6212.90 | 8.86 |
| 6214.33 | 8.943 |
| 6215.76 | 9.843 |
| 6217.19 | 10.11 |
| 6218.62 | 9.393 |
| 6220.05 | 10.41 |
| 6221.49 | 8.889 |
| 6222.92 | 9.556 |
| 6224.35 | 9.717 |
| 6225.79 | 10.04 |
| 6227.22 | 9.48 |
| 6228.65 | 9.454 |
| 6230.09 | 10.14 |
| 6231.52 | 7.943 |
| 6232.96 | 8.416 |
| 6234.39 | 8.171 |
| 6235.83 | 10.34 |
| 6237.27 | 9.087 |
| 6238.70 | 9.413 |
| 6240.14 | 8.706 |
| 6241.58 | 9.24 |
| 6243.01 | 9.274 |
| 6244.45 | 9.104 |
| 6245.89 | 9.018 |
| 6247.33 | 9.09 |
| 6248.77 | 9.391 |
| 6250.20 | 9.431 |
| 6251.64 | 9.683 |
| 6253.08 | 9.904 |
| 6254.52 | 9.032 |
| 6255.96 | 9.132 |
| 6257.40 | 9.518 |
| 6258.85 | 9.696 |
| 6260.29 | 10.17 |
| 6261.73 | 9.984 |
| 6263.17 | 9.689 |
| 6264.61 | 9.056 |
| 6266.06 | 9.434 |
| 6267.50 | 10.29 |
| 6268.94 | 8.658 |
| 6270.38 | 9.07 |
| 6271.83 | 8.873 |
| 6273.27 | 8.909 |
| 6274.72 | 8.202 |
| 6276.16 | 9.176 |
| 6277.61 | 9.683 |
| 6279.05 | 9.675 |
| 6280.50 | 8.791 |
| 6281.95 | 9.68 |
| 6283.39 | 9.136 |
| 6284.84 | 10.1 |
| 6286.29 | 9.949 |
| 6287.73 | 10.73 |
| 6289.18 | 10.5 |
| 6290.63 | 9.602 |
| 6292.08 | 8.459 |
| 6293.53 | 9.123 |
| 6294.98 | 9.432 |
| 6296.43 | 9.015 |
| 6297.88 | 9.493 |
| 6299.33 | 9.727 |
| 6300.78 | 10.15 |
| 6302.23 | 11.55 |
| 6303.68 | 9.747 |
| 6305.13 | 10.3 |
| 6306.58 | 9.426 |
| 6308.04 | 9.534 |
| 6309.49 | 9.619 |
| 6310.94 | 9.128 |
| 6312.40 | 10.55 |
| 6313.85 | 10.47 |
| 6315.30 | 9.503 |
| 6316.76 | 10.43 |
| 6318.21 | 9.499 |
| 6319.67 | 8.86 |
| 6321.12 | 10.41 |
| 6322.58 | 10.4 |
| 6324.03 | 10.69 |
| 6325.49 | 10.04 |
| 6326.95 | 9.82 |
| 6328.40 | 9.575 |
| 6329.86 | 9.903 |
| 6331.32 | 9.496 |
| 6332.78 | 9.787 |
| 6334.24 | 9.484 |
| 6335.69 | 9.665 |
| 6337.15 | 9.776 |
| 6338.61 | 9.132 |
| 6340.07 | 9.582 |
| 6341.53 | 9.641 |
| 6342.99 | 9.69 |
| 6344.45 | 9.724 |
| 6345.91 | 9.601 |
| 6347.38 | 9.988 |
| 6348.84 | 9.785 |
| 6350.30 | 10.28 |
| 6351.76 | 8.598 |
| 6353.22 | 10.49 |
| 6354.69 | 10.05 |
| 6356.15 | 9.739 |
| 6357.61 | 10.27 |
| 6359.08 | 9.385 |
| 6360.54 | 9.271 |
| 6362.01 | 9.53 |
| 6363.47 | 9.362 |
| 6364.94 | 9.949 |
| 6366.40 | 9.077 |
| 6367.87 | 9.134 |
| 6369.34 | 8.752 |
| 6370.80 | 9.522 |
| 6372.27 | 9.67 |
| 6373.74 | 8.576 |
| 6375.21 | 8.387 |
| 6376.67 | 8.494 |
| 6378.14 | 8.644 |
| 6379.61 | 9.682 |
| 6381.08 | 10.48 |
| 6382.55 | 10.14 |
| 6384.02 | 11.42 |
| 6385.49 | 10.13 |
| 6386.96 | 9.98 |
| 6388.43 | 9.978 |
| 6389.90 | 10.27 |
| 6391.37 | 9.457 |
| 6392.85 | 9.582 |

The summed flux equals 19.1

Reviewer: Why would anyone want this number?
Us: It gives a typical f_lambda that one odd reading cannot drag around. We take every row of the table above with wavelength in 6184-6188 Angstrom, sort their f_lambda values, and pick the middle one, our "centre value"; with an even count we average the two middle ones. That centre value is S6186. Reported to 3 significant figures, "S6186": 9.50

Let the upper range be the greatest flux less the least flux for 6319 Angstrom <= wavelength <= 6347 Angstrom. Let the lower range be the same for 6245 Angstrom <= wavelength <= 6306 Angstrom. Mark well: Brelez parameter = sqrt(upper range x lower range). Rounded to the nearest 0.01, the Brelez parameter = 2.48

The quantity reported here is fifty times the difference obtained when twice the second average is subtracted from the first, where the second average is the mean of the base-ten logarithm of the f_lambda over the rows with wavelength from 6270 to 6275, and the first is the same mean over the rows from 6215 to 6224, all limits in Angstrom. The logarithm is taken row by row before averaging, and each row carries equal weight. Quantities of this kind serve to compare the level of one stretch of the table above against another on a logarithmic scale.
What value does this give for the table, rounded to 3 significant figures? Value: -44.9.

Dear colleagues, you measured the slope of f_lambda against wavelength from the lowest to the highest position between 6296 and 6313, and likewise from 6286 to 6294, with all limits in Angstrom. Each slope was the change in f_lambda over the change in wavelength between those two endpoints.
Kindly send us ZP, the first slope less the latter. 0.21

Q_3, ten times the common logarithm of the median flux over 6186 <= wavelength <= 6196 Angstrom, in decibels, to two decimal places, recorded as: 9.78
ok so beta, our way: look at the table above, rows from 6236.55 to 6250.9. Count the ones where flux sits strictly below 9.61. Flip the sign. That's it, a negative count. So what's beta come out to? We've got -10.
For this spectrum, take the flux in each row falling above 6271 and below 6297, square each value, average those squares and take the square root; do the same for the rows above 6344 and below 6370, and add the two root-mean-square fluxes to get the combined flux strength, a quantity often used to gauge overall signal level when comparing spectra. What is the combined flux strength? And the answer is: 19.0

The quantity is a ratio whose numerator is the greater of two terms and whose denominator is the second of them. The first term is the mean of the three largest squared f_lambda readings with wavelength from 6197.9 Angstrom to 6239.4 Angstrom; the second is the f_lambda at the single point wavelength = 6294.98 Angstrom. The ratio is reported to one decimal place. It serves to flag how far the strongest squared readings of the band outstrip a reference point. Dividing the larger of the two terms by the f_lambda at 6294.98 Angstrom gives 11.2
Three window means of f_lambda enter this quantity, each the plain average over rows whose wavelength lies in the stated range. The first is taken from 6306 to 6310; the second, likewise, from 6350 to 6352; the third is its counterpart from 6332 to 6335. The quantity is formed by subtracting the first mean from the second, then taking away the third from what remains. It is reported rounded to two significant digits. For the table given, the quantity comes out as -9.7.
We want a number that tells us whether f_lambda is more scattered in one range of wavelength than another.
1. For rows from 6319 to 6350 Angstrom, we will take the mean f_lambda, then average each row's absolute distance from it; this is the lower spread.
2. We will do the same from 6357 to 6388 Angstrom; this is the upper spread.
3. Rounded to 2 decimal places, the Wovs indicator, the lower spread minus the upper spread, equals -0.30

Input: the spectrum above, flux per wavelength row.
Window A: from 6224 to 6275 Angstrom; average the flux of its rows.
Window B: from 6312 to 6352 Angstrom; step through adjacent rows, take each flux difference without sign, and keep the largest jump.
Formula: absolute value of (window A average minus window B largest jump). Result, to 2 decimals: 7.62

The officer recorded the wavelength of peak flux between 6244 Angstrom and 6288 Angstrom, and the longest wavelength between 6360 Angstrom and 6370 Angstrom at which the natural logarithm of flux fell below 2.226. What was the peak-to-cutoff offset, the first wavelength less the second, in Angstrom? -81.6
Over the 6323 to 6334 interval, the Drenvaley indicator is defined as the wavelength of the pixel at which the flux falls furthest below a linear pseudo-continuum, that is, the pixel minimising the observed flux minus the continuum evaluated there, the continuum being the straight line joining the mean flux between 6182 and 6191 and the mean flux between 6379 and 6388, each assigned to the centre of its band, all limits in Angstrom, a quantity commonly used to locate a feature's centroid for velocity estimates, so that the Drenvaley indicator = 6331.32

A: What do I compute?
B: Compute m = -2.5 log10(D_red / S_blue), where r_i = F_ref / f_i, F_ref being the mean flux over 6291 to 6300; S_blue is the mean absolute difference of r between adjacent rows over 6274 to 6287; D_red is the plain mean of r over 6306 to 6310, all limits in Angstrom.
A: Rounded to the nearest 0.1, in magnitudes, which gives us -2.9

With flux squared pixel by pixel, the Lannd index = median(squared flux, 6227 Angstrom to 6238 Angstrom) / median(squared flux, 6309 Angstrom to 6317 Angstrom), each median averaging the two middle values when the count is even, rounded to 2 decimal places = 0.85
